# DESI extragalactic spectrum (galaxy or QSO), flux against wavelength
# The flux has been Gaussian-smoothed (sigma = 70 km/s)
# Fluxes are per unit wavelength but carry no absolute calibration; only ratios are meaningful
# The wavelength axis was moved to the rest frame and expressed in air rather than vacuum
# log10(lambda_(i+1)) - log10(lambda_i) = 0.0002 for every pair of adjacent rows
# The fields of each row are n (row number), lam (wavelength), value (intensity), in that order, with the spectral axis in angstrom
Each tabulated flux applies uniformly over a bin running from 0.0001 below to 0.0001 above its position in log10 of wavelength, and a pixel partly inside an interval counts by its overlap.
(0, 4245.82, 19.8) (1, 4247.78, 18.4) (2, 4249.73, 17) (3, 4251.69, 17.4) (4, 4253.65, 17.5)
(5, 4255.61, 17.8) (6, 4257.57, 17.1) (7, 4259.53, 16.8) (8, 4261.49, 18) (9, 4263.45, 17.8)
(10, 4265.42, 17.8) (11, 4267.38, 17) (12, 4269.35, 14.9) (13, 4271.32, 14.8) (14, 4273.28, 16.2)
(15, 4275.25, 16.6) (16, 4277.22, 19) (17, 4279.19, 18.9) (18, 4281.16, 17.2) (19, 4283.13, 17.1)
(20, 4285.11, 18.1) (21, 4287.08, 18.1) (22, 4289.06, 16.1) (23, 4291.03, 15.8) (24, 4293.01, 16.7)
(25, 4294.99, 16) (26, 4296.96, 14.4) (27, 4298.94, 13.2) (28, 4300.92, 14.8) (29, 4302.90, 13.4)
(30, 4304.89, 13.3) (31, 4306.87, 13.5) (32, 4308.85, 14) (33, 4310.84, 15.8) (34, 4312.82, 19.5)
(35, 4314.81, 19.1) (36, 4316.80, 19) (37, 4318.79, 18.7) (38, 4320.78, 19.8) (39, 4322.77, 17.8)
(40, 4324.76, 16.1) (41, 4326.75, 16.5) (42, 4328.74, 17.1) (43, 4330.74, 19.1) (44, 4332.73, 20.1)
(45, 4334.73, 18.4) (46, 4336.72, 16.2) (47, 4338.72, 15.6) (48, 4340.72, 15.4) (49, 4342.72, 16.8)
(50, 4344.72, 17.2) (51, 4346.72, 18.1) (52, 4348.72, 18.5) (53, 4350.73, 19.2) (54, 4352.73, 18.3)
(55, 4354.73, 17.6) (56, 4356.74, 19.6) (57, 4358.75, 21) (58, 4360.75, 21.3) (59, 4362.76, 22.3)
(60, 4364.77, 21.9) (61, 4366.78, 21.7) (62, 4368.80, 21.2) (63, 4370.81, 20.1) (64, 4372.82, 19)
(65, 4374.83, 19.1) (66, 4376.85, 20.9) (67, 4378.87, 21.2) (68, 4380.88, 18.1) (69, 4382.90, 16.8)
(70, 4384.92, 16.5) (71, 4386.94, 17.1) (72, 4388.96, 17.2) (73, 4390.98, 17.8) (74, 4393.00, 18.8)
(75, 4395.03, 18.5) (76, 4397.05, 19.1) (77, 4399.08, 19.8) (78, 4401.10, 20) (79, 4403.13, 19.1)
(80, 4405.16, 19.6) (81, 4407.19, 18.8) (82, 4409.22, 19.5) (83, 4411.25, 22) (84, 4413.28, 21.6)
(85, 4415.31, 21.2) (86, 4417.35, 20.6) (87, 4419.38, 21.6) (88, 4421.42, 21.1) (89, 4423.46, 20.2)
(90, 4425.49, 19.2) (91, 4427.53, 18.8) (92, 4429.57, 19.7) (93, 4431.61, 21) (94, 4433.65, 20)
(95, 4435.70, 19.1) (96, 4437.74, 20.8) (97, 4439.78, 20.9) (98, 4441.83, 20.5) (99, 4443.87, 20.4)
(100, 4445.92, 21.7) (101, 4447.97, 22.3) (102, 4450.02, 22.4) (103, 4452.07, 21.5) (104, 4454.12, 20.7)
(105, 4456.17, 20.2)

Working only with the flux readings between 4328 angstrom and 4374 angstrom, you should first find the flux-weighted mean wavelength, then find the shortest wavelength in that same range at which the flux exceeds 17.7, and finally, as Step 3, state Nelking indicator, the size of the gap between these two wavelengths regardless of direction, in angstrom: 20.9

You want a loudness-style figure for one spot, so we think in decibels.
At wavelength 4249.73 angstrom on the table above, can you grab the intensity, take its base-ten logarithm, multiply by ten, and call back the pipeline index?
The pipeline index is 12.30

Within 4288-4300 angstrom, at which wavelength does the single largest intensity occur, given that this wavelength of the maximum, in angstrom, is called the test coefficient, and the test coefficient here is 4293.01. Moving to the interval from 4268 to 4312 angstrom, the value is 4277.22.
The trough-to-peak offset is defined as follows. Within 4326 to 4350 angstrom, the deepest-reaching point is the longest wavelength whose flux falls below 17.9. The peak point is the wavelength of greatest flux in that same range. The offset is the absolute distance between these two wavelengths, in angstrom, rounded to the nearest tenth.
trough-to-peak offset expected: 12.0 angstrom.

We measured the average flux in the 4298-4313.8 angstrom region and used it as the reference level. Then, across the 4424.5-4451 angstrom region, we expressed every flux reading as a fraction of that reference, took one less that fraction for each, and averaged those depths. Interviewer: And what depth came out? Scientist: -0.40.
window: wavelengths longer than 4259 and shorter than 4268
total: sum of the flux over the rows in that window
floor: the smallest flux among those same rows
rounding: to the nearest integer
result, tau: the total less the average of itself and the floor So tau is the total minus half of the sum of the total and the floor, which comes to 35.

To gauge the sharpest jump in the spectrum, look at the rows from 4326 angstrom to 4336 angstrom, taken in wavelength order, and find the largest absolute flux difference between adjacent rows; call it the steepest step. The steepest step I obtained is 2.00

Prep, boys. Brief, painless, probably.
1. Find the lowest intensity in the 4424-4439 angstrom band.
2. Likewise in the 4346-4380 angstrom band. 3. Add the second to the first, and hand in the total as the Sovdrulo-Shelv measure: 36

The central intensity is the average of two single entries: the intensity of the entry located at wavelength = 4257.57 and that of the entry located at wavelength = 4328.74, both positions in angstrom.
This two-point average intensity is 17.1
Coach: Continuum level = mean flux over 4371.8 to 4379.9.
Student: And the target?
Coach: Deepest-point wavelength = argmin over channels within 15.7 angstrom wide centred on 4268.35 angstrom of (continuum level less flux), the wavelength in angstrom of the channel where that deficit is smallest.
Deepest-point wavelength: 4261.49 angstrom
